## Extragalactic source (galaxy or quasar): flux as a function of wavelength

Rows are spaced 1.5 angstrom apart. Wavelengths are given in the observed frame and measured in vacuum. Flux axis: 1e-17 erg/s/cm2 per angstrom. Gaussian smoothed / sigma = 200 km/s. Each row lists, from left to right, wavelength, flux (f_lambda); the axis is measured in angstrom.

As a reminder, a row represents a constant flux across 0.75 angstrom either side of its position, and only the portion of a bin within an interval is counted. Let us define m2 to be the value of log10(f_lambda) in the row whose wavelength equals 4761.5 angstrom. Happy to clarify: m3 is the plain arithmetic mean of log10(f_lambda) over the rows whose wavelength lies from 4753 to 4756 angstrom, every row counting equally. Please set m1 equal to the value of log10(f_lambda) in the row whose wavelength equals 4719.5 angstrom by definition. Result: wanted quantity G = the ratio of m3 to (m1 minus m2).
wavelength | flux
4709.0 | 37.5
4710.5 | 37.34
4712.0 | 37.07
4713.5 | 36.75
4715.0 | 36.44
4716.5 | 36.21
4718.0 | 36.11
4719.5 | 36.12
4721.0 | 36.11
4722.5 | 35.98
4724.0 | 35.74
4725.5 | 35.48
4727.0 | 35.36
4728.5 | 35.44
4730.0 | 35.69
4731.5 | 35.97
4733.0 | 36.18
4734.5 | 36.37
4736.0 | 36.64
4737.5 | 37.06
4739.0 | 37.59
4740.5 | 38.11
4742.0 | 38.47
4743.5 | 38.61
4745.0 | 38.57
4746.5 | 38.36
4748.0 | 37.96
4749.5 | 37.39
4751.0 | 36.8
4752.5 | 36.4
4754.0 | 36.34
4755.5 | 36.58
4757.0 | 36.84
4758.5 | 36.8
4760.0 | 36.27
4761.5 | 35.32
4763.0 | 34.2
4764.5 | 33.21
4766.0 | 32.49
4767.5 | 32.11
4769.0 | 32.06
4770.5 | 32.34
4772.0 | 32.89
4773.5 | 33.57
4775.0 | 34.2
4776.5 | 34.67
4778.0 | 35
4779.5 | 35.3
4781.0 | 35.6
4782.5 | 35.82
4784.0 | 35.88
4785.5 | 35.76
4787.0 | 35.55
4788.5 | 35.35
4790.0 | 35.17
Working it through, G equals 161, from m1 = 1.56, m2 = 1.55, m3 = 1.56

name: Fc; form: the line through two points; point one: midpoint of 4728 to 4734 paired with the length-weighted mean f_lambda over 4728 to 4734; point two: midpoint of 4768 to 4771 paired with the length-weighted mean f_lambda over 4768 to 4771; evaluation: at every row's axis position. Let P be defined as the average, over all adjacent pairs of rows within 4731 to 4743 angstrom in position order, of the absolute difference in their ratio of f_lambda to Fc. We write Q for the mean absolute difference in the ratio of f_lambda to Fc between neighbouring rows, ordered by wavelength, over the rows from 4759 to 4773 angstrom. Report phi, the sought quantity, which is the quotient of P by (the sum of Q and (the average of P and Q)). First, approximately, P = 0.0144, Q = 0.018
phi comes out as 0.43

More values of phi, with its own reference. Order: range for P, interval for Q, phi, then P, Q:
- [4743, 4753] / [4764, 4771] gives 0.38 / 0.0073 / 0.010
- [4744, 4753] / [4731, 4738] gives 0.37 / 0.0081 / 0.012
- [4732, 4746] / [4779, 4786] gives 0.64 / 0.0129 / 0.009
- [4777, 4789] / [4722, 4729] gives 0.89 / 0.0076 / 0.003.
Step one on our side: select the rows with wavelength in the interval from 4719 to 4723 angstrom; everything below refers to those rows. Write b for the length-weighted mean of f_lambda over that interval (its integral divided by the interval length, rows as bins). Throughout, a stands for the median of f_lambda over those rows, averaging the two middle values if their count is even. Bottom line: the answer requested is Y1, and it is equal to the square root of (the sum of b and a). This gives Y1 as 8.5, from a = 36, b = 36.1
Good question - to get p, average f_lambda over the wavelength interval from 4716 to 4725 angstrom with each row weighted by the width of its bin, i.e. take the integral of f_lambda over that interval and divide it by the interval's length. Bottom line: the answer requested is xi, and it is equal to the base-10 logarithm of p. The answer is 1.56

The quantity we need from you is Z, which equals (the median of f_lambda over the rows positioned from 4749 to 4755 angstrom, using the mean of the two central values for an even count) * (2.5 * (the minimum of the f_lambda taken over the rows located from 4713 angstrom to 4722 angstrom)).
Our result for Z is 3304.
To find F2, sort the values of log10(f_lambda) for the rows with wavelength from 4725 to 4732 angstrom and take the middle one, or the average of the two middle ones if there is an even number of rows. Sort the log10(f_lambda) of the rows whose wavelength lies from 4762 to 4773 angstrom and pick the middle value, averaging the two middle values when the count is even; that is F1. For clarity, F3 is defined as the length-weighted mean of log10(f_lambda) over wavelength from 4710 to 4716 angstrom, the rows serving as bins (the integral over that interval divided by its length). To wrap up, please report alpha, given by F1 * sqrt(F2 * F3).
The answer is 2.36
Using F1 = 1.51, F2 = 1.55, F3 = 1.566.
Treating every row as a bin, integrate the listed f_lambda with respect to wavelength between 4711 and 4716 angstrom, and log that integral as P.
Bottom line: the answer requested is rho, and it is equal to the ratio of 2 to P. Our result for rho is 0.0109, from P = 184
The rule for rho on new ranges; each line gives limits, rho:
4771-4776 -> 0.0119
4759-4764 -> 0.0114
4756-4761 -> 0.0109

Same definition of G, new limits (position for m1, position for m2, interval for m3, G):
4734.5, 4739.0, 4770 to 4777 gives -106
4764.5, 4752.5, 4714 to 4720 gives -39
